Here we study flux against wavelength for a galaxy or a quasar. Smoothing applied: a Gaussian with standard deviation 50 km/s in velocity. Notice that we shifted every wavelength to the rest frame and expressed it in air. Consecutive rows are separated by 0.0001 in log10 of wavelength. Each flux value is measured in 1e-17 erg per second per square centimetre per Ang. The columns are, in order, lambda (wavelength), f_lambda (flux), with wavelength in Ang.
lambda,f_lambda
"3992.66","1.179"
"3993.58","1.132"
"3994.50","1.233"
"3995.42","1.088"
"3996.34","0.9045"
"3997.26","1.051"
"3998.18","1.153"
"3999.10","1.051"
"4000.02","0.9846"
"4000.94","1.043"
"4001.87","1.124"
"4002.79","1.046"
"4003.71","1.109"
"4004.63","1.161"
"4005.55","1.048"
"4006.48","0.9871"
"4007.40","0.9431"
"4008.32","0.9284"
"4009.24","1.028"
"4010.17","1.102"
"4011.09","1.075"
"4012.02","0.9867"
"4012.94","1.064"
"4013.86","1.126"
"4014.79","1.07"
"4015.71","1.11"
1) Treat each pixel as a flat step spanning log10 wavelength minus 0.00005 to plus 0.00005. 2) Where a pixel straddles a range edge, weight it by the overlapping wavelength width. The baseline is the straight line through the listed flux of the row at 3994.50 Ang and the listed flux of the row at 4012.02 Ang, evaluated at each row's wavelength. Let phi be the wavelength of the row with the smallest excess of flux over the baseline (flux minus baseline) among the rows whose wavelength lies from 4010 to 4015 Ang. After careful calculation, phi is 4012.02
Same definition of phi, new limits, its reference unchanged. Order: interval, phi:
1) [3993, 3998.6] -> 3996.34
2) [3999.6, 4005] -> 4000.02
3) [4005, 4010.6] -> 4008.32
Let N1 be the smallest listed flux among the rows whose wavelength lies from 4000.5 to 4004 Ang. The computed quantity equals 1.043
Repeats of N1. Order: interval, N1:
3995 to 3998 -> 0.9045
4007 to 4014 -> 0.9284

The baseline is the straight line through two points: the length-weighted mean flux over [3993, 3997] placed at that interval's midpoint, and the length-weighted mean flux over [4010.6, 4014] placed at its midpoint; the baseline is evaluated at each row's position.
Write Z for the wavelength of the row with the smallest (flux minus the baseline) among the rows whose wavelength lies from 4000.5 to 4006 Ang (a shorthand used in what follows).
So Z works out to 4000.94 Ang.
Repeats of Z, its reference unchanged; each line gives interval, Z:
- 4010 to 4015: 4012.02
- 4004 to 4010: 4008.32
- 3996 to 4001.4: 3996.34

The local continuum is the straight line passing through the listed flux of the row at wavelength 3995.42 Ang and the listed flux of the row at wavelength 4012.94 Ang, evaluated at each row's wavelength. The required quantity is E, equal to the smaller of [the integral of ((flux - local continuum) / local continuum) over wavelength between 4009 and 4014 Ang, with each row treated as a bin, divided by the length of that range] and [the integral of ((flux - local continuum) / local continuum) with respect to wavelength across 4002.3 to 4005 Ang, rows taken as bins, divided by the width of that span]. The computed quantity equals -0.004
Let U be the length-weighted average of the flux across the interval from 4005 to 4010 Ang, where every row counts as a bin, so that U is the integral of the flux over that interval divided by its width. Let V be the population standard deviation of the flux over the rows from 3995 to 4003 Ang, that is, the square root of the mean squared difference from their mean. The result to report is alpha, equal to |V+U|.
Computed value 1.07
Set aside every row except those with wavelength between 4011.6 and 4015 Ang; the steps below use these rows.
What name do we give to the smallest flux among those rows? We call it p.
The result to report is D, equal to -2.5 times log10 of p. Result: 0.01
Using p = 0.9867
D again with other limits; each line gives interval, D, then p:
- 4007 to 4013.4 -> 0.08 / 0.9284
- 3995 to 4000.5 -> 0.11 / 0.9045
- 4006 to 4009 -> 0.08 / 0.9284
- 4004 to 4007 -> 0.01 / 0.9871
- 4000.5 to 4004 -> -0.05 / 1.043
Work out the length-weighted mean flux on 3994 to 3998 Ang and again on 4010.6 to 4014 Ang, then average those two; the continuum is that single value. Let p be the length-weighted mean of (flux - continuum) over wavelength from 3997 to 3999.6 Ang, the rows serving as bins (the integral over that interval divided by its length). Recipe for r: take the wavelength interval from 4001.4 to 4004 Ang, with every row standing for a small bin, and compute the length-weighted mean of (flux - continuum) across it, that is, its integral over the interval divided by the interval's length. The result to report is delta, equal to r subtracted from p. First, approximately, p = 0.02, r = 0.0245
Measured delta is -0.01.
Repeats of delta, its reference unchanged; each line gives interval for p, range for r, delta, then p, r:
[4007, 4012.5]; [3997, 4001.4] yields -0.05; -0.06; -0.0106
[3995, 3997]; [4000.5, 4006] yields -0.09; -0.07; 0.0214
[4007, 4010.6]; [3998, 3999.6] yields -0.09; -0.07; 0.0228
